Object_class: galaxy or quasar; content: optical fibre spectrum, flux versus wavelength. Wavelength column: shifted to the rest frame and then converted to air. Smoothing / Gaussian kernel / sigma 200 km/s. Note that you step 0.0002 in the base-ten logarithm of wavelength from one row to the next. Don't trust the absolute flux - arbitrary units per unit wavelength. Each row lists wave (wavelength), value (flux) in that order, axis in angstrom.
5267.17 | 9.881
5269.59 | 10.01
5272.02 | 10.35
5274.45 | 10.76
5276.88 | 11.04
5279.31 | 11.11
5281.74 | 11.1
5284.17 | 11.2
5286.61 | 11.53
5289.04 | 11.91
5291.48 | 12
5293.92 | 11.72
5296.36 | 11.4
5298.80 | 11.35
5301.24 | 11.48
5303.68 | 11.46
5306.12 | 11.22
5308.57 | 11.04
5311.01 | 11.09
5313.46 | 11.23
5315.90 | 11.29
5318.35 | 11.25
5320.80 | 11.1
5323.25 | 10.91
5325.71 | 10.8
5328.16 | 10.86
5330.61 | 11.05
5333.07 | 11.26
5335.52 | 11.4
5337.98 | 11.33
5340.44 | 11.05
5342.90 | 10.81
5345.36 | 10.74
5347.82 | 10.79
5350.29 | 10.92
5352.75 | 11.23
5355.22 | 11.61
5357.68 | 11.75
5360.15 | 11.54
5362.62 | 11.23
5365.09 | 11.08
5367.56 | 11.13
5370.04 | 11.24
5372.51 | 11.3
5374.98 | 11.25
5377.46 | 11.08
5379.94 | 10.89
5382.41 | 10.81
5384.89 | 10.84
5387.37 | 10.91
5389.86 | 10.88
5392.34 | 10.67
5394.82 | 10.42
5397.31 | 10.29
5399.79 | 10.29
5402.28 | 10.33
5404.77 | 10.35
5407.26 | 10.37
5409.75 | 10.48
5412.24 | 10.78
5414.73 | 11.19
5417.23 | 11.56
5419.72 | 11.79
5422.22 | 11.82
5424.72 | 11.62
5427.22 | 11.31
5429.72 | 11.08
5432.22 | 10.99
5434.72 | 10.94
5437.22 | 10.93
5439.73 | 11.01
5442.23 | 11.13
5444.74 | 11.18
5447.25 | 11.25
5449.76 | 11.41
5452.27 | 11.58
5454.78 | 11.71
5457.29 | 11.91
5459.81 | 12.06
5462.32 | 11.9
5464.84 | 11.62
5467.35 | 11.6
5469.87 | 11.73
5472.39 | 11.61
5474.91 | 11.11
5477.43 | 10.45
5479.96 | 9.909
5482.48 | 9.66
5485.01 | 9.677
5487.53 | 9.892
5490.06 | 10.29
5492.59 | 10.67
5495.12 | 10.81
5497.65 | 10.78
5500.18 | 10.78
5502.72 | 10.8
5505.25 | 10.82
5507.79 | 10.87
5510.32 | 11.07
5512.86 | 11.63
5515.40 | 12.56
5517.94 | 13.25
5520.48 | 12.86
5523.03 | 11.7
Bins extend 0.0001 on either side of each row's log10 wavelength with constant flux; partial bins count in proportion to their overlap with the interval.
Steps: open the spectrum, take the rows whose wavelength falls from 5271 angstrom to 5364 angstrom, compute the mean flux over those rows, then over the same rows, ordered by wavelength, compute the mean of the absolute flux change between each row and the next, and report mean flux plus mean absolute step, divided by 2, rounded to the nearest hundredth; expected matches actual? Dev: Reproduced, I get 5.69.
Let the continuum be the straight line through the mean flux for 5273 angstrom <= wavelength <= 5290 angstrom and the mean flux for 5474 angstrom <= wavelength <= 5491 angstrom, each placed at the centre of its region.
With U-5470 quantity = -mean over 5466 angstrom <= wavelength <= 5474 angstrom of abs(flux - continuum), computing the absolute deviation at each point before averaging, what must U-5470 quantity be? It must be -1.4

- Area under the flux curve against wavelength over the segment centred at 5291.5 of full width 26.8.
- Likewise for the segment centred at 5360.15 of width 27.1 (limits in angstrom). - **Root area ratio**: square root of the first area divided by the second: 1.00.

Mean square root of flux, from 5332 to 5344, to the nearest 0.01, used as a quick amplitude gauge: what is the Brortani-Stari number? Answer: 3.34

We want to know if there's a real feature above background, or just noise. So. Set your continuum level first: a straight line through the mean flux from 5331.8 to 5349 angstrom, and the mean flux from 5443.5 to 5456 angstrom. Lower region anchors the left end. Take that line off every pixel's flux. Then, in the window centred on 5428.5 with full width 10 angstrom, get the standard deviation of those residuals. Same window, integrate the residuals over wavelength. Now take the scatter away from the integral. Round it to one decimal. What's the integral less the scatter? -1.3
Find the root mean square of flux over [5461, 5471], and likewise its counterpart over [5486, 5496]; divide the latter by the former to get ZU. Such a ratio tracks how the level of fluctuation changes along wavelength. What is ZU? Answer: 0.89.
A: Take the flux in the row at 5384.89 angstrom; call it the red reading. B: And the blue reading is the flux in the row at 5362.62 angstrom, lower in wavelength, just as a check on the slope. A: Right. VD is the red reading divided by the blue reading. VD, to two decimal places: 0.97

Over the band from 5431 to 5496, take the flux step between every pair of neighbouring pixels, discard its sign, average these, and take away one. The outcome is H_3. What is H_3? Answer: -0.800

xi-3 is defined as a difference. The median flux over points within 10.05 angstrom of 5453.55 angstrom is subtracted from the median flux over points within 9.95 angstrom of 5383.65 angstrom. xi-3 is -0.76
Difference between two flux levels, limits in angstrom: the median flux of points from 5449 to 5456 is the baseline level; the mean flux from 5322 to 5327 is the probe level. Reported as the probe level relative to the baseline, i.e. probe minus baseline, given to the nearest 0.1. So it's -0.7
